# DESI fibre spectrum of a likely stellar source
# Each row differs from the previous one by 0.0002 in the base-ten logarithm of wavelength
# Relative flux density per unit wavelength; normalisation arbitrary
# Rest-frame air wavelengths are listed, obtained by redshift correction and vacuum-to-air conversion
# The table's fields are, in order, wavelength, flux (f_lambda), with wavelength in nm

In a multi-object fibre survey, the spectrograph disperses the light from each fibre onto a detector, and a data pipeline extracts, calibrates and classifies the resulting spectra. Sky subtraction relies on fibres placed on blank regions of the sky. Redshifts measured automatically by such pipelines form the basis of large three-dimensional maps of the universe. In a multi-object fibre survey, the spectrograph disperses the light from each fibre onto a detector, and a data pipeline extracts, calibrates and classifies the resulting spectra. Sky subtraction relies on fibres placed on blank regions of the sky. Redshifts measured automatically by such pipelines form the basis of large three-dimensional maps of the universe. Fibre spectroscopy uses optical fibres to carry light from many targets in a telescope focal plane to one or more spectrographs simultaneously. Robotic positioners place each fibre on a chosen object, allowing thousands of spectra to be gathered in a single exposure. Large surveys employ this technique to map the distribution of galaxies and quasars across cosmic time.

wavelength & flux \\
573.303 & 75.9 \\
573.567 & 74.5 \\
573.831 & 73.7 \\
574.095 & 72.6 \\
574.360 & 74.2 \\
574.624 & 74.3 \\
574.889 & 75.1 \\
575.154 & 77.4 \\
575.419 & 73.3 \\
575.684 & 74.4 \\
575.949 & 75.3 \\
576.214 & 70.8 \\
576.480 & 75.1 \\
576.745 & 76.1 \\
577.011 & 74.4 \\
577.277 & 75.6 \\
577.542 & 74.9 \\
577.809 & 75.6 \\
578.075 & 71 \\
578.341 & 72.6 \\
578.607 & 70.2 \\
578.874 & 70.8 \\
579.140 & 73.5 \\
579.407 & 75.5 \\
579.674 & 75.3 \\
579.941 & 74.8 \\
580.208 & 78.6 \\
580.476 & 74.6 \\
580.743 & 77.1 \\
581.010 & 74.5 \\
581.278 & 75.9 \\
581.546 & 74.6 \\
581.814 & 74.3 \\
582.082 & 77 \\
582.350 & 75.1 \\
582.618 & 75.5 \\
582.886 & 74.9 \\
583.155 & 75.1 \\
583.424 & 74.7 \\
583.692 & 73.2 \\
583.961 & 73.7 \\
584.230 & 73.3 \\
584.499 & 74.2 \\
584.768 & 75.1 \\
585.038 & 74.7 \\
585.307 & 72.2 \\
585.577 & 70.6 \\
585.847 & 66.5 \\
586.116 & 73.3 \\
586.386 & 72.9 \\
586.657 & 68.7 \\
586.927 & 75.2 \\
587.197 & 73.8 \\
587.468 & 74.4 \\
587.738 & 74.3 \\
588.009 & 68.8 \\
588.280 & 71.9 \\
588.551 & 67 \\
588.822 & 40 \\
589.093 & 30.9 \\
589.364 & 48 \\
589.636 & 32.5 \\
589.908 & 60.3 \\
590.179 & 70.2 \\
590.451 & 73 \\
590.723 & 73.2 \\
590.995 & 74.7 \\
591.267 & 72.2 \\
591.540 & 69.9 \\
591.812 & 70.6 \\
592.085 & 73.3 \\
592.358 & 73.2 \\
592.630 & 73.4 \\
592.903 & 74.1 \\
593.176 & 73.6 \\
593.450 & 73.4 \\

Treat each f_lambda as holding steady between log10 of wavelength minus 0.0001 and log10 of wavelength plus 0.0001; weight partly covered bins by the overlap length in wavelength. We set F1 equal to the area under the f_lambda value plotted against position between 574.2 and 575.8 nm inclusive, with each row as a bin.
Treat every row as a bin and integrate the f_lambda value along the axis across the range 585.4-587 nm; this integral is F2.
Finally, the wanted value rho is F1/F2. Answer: 1.05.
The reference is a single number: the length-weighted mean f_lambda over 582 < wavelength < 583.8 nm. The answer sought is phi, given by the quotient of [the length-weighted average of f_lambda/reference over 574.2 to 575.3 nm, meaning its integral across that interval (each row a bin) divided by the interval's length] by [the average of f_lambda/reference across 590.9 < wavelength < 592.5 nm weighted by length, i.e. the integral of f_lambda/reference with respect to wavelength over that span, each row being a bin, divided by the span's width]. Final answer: 1.04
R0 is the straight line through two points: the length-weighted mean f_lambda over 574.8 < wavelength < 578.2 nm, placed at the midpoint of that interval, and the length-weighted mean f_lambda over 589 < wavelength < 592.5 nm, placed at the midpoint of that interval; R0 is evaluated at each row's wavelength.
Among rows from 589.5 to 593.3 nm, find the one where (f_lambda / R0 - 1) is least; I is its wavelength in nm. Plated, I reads 589.636 nm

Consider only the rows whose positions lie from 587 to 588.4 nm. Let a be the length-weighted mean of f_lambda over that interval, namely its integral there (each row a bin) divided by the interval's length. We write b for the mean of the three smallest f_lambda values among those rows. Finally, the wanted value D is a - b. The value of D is 1.26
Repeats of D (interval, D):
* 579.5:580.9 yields 1.15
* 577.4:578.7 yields 1.74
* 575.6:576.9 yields 0.91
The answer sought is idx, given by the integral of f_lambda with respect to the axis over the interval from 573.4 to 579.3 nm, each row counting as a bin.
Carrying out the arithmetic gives 436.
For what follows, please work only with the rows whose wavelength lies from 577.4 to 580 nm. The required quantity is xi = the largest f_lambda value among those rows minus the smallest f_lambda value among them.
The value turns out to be 5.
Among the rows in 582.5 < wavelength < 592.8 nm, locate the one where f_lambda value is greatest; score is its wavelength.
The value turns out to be 582.618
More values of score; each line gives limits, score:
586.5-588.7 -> 586.927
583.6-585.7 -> 584.768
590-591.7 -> 590.995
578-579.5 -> 579.407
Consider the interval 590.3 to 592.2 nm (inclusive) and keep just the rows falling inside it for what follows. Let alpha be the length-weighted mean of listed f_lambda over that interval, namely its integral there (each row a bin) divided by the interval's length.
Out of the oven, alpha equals 72.4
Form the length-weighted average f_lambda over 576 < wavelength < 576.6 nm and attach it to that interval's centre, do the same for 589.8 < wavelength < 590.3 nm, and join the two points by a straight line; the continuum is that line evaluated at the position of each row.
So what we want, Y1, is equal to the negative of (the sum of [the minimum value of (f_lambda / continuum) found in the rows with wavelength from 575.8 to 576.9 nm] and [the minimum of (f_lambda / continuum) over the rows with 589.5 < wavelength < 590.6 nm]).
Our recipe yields -1.46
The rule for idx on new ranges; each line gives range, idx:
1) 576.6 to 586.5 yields 734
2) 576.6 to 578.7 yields 155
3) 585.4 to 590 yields 290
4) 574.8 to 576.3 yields 112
